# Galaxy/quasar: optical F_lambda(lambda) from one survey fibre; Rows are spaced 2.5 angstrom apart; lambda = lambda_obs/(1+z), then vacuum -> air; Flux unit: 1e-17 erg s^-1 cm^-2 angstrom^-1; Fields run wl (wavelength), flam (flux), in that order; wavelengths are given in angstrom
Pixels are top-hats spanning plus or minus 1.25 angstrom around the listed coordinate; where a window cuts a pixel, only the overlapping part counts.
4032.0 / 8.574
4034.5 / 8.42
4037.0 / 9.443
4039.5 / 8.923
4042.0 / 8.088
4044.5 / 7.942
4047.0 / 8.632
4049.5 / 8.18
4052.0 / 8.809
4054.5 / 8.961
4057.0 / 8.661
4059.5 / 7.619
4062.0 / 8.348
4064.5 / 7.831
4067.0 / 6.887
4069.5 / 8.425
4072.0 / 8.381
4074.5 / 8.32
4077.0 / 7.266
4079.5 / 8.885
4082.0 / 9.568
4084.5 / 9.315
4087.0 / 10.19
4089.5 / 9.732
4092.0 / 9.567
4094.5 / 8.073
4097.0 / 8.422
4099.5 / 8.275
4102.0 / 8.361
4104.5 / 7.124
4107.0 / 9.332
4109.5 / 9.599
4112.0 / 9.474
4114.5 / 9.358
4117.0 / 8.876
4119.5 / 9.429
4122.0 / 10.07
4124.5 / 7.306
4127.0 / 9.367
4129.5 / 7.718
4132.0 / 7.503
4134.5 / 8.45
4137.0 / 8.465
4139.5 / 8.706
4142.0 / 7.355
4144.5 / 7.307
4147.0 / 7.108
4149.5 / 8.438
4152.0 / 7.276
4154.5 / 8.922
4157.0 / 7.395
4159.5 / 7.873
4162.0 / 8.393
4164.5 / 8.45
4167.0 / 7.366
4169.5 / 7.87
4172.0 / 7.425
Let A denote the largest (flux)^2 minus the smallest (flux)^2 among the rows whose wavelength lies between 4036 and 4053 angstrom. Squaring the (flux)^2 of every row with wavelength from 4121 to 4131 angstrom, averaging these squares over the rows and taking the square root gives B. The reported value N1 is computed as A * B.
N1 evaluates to 2037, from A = 26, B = 78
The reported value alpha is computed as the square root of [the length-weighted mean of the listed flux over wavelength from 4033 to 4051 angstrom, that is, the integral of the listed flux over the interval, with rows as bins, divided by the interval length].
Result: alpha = 2.92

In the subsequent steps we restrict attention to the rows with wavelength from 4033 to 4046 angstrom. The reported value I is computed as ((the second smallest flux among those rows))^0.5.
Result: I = 2.8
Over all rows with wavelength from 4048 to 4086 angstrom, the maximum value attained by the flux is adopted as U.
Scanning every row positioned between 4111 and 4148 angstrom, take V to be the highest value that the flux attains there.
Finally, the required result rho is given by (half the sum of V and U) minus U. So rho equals 0.25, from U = 9.568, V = 10.07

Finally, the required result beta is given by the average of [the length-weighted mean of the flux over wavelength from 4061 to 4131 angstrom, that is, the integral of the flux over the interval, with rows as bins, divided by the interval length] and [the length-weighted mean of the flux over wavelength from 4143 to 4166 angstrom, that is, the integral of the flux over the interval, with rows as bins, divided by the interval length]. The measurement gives 8.29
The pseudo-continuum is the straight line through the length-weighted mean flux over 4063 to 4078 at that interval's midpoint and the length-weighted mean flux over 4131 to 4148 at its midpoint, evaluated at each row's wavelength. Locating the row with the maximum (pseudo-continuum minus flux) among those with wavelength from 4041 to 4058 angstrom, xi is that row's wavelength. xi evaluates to 4044.5 angstrom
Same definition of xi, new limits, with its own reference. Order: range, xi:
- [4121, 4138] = 4124.5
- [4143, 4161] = 4147.0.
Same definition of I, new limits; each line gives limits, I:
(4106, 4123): 3.1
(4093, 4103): 2.9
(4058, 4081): 2.7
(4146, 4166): 2.7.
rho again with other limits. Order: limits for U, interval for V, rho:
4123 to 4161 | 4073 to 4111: 0.41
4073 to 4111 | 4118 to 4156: -0.06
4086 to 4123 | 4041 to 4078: -0.61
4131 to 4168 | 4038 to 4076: 0.02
